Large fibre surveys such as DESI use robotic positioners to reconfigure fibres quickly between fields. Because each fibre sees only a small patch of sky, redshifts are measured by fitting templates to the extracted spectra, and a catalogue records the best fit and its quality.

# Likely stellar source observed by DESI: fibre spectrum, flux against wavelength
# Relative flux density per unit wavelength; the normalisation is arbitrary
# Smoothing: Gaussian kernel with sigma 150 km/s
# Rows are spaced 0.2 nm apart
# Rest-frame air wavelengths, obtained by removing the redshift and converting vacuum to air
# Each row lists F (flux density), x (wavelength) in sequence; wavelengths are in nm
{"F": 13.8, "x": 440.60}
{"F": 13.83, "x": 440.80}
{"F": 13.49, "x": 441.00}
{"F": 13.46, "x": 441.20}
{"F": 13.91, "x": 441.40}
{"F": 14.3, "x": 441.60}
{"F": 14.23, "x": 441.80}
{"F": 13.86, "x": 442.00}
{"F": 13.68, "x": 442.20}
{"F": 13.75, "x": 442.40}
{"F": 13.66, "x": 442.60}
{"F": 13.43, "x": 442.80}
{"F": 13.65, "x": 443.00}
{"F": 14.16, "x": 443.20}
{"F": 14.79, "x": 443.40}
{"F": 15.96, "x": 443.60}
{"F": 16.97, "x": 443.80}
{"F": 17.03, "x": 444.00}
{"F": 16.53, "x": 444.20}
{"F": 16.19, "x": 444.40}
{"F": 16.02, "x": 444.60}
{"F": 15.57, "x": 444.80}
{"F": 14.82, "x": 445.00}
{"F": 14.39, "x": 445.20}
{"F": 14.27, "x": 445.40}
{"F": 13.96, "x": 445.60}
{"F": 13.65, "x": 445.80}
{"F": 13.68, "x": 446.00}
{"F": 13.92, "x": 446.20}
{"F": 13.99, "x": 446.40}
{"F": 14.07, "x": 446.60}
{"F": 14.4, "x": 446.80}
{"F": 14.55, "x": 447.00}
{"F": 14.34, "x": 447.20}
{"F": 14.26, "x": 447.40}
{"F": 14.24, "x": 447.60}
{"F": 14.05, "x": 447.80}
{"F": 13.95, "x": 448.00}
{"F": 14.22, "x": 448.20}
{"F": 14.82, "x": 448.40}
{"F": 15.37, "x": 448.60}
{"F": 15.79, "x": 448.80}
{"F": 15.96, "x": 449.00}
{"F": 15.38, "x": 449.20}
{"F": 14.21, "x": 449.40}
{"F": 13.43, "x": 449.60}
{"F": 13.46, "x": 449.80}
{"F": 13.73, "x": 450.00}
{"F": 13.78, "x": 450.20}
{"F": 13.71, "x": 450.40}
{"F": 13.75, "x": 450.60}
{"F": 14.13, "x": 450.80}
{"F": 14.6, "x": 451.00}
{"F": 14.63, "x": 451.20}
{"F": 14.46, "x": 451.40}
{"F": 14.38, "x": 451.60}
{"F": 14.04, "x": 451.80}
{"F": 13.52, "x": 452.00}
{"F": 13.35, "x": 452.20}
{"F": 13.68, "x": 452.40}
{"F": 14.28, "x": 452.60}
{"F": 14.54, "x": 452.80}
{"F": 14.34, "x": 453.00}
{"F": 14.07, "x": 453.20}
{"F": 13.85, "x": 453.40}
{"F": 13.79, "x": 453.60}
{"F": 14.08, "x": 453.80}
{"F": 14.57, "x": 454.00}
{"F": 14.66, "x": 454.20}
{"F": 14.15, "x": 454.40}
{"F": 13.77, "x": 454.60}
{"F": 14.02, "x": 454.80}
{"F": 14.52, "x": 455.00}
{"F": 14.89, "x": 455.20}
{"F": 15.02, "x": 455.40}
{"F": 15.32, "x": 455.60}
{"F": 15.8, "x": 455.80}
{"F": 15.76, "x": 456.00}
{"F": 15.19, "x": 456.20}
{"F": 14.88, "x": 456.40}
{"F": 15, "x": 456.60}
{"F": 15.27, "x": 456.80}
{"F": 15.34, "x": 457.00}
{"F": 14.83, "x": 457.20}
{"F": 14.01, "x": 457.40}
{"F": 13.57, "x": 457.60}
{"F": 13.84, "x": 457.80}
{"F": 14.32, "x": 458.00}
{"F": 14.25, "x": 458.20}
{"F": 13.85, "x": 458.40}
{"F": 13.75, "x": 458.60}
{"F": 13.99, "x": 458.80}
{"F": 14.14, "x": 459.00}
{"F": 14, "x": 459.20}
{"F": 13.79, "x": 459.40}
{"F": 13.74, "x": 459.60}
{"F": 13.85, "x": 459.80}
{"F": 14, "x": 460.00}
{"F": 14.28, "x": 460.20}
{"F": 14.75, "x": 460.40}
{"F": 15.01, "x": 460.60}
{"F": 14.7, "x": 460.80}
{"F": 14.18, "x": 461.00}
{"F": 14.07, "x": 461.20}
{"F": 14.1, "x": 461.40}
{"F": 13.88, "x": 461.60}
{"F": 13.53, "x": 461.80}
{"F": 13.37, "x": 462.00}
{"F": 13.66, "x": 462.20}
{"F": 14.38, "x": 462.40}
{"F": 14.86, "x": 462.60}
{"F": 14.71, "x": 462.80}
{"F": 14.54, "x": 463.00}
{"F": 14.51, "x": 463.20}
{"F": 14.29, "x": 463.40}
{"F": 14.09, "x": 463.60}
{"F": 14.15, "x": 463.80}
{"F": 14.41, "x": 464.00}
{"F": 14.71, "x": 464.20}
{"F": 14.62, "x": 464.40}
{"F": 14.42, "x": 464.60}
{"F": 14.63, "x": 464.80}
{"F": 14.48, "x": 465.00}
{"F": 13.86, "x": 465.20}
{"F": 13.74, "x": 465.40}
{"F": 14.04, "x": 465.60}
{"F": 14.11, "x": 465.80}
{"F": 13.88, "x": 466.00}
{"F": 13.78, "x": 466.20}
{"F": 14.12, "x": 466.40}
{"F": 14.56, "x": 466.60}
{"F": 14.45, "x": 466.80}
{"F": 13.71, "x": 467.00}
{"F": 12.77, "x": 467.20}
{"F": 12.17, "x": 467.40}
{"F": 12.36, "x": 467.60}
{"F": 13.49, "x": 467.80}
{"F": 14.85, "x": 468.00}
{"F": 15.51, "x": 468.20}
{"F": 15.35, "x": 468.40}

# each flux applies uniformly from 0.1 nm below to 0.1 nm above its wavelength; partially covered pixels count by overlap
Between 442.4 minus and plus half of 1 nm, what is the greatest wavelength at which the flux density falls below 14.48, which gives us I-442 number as 442.80 nm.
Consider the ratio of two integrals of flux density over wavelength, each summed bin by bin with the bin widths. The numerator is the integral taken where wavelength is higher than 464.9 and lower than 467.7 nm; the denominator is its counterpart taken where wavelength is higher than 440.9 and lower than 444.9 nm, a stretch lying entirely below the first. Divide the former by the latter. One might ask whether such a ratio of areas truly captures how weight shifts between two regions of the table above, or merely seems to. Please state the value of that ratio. 0.65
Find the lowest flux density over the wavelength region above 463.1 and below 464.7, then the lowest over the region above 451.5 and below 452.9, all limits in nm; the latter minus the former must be -0.74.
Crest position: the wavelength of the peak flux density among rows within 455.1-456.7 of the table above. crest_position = 455.80 nm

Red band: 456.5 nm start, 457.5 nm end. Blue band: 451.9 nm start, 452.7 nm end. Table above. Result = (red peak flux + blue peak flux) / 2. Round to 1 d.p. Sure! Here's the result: 14.8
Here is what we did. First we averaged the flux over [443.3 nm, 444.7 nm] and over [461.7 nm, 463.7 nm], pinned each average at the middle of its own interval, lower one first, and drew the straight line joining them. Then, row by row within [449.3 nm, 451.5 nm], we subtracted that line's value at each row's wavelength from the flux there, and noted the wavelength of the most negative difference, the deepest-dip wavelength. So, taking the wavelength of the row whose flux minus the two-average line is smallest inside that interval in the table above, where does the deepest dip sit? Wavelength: 449.60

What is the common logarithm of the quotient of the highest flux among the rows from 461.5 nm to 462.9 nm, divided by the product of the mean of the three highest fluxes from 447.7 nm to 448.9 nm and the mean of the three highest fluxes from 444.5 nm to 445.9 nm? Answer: -1.20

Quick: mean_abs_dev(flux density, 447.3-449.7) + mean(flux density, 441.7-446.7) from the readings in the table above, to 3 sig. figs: 15.3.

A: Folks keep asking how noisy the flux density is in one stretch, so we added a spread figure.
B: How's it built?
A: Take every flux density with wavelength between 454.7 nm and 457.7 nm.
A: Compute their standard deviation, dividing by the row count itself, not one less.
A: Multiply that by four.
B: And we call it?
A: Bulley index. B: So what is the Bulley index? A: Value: 2.5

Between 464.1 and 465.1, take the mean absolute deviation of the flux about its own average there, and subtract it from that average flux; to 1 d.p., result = 14.5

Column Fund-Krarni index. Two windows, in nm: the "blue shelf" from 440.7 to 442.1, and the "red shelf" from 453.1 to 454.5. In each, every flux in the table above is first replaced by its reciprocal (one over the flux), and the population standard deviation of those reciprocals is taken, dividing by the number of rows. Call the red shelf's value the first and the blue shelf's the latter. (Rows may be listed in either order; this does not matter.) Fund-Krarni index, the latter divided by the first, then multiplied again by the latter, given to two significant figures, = 0.0016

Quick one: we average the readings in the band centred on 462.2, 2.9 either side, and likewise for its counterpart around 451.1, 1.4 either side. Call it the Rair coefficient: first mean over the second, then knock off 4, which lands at -2.98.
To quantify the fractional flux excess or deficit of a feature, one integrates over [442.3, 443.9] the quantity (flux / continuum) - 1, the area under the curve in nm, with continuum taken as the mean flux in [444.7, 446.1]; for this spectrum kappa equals 0.02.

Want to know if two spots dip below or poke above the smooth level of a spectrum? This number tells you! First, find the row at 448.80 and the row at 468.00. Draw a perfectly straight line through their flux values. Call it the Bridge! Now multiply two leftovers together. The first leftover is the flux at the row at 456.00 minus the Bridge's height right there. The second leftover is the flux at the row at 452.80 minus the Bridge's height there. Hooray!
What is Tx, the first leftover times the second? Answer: -0.3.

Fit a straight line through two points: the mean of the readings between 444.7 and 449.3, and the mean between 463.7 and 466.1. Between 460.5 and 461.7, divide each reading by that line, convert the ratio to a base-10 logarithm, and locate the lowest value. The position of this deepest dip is 461.60 nm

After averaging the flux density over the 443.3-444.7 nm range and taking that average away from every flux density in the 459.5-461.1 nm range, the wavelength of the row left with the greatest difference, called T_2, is 460.60 nm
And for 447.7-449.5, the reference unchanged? 449.00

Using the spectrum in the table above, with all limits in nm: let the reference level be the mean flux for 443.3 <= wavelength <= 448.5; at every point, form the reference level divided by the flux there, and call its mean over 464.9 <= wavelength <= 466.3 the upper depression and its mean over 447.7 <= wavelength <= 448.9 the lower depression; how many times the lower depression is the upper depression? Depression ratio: 1.05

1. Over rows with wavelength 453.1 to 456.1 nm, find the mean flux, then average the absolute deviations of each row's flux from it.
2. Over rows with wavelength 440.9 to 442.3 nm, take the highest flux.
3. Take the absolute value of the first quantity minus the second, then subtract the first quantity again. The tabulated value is 13.2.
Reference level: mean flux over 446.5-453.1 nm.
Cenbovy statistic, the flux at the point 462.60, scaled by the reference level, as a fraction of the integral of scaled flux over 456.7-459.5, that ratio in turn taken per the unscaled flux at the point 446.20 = 0.0268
